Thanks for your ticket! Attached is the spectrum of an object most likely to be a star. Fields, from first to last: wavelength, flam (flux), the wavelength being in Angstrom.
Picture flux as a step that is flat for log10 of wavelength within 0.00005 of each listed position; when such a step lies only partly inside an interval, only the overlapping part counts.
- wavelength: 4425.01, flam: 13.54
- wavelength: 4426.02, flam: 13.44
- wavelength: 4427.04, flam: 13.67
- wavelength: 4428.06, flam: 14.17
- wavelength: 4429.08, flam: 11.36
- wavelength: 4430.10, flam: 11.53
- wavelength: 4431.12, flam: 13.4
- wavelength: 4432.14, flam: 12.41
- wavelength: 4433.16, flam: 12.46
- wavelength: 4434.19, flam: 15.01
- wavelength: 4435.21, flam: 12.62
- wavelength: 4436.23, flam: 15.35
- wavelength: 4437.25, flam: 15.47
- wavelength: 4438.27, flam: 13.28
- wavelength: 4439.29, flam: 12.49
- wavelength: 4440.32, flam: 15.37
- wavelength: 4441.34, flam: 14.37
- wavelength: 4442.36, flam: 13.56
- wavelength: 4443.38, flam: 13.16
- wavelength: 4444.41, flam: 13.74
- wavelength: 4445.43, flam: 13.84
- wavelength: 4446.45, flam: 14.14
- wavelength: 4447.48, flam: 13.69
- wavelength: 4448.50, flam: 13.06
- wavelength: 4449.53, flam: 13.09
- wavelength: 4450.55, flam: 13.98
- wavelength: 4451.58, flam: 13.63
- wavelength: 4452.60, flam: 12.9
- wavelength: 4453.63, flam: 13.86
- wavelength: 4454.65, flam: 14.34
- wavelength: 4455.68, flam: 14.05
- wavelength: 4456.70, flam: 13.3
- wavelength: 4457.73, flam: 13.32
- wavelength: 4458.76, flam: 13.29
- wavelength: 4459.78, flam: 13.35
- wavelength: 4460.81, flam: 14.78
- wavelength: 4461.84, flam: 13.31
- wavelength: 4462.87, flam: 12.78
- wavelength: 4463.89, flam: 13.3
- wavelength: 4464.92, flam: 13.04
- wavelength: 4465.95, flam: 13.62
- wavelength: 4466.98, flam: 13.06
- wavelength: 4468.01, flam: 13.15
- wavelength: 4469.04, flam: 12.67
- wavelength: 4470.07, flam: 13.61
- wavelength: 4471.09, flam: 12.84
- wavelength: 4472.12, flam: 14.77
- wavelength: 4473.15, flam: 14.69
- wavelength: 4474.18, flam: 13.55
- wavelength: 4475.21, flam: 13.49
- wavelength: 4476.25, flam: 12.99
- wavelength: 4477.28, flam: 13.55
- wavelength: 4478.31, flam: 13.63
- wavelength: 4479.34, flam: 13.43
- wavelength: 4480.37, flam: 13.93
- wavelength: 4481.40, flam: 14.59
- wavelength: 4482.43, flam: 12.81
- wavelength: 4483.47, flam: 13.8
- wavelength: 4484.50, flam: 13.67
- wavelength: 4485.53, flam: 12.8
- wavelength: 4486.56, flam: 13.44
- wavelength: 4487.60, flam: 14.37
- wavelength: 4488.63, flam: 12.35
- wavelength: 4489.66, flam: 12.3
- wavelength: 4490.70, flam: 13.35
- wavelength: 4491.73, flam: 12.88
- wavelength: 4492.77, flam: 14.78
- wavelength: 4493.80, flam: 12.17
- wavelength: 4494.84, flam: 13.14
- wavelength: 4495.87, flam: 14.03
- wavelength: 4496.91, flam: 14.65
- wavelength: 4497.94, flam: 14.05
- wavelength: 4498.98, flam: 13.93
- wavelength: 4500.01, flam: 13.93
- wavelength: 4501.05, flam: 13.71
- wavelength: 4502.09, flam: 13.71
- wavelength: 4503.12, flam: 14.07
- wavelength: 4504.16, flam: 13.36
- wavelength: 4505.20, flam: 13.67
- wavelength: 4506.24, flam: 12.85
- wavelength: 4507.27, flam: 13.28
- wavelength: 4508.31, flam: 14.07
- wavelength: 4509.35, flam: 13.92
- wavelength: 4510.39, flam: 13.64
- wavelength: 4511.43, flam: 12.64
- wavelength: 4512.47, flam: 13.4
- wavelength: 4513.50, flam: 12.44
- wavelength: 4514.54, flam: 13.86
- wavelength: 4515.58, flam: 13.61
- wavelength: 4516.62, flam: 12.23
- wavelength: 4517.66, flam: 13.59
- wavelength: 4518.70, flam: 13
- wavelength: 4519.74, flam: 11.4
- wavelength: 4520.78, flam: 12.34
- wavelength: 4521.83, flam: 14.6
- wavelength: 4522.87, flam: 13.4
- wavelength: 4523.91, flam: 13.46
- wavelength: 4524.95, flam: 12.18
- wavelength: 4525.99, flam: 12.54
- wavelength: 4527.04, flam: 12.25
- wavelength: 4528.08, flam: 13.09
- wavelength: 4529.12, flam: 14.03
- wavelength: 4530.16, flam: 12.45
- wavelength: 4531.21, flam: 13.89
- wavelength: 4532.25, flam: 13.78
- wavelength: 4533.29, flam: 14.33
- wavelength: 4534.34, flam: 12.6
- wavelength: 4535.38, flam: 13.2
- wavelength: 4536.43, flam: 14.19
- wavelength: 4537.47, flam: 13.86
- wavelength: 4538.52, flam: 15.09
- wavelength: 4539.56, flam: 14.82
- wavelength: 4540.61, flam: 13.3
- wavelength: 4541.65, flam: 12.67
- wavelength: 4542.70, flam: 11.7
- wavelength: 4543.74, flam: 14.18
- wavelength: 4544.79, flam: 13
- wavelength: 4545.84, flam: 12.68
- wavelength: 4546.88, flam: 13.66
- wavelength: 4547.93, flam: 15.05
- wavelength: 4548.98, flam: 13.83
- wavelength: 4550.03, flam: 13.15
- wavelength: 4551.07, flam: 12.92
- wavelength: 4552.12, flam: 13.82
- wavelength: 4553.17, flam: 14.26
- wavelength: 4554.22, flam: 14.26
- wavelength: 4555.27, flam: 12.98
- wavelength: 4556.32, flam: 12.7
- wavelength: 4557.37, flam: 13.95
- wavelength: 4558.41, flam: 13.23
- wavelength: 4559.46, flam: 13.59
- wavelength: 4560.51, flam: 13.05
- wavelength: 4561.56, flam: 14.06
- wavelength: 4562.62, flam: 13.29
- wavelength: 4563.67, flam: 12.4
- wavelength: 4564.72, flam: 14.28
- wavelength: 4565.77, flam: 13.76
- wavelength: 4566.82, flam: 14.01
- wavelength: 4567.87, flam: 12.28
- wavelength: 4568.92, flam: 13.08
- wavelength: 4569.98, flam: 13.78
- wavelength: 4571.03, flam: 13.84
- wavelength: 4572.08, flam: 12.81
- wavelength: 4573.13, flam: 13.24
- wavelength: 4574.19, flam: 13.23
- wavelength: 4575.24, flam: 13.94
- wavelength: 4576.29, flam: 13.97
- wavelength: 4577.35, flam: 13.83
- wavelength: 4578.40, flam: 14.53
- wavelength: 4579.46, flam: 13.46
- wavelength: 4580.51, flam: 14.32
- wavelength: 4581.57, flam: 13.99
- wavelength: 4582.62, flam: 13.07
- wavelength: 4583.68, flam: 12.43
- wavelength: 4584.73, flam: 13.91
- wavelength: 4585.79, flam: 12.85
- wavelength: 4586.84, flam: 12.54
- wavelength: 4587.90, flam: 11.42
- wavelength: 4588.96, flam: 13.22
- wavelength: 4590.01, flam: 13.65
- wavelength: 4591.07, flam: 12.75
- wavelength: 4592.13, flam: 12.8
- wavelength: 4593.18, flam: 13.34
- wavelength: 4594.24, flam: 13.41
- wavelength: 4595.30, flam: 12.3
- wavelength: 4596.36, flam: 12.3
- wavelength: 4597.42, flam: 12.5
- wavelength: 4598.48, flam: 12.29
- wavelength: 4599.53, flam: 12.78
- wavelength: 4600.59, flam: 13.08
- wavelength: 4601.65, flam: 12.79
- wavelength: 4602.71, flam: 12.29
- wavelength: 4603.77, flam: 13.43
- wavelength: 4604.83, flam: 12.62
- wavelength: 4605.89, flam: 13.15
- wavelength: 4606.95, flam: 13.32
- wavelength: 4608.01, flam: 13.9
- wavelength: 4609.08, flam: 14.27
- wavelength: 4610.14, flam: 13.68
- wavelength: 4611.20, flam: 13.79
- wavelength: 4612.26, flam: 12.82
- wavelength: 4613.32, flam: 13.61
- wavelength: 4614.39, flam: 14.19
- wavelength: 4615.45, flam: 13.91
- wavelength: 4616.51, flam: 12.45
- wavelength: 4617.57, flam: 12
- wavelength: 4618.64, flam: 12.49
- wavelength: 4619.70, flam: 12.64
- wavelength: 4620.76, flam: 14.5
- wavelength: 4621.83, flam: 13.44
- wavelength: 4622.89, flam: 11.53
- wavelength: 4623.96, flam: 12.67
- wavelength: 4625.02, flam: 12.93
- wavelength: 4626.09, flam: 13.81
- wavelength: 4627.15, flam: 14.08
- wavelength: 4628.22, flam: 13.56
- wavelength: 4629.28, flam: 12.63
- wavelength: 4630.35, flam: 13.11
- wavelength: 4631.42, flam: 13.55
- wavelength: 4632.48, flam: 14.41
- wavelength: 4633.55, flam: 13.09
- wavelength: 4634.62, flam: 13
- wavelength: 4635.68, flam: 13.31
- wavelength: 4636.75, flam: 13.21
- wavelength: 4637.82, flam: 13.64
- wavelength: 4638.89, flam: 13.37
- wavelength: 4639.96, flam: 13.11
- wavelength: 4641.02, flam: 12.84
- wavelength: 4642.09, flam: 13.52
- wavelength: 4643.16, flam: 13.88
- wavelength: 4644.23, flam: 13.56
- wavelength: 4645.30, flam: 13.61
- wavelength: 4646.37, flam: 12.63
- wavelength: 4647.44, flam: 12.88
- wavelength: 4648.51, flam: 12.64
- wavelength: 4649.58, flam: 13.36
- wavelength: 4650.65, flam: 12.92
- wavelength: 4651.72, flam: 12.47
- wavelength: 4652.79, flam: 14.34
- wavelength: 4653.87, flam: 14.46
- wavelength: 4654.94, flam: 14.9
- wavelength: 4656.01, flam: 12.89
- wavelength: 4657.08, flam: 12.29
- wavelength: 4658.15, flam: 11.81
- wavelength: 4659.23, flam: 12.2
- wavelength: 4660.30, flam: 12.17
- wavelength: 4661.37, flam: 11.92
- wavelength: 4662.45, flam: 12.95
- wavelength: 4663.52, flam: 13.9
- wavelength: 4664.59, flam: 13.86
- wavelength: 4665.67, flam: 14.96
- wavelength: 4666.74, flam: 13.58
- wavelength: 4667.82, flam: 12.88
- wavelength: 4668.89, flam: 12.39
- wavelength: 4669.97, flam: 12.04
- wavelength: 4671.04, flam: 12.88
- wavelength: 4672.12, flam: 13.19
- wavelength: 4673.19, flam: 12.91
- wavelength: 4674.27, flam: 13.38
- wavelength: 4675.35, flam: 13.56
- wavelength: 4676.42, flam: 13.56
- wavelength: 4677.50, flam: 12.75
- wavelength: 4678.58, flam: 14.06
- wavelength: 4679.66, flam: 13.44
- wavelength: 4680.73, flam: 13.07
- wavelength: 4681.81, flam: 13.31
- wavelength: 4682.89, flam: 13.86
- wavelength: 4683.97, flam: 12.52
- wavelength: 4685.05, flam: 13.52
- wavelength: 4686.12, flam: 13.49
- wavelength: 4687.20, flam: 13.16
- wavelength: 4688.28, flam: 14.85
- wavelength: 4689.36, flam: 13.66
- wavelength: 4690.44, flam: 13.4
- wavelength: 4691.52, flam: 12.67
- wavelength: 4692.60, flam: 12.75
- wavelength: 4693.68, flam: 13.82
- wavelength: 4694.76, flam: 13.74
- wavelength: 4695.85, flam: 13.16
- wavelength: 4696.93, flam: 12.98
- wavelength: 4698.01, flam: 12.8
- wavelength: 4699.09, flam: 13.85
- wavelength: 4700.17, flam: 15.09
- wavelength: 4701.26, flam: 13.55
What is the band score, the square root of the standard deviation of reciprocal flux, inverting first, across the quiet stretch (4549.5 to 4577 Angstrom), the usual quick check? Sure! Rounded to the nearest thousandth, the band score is 0.057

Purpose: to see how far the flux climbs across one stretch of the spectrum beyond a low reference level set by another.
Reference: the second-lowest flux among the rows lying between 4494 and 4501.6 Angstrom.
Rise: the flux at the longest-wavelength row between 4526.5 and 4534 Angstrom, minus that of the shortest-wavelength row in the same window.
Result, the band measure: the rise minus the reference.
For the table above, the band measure -11.6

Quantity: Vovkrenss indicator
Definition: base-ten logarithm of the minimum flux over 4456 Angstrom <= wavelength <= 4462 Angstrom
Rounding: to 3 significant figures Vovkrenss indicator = 1.12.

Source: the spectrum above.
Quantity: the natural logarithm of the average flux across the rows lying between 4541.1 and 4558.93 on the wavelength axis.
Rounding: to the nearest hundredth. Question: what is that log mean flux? 2.60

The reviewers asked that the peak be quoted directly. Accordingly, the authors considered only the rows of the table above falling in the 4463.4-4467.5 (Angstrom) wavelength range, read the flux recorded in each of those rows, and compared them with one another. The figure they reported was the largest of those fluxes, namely 13.62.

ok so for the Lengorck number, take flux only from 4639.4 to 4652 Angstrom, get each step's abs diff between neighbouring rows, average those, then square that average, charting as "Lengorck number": 0.19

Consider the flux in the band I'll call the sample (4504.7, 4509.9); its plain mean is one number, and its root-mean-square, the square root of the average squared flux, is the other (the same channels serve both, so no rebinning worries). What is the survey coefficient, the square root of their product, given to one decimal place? 13.6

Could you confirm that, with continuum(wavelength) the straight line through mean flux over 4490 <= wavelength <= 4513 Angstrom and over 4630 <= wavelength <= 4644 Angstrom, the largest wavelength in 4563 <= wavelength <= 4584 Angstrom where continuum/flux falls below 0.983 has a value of 4581.57 Angstrom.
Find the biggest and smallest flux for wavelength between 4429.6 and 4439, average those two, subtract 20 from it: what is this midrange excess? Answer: -6.5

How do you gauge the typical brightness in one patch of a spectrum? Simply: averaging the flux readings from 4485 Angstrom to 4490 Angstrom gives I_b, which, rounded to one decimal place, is 13.1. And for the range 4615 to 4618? 12.8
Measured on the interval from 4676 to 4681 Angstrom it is 13.4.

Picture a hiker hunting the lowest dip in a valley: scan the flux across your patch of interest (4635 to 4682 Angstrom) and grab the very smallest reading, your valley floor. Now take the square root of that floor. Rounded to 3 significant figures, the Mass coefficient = 3.44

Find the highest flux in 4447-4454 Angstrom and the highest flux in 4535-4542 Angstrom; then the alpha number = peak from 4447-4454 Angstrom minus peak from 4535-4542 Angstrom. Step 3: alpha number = -1.1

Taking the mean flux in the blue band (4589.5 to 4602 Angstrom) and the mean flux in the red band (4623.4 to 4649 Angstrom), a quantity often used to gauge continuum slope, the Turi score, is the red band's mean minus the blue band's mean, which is 0.5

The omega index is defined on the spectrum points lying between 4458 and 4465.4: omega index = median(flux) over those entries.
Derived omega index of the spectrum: 13.3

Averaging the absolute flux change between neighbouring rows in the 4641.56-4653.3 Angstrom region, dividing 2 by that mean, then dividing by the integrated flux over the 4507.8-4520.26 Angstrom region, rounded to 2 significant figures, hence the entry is 0.021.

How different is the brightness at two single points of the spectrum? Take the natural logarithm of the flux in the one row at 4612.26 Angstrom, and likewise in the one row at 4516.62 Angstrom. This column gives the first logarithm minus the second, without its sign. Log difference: 0.047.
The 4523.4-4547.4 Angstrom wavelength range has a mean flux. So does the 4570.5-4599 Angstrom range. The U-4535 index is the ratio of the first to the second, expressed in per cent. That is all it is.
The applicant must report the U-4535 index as 101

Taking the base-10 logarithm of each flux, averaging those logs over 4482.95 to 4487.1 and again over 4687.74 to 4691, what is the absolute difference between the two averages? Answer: 0.017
